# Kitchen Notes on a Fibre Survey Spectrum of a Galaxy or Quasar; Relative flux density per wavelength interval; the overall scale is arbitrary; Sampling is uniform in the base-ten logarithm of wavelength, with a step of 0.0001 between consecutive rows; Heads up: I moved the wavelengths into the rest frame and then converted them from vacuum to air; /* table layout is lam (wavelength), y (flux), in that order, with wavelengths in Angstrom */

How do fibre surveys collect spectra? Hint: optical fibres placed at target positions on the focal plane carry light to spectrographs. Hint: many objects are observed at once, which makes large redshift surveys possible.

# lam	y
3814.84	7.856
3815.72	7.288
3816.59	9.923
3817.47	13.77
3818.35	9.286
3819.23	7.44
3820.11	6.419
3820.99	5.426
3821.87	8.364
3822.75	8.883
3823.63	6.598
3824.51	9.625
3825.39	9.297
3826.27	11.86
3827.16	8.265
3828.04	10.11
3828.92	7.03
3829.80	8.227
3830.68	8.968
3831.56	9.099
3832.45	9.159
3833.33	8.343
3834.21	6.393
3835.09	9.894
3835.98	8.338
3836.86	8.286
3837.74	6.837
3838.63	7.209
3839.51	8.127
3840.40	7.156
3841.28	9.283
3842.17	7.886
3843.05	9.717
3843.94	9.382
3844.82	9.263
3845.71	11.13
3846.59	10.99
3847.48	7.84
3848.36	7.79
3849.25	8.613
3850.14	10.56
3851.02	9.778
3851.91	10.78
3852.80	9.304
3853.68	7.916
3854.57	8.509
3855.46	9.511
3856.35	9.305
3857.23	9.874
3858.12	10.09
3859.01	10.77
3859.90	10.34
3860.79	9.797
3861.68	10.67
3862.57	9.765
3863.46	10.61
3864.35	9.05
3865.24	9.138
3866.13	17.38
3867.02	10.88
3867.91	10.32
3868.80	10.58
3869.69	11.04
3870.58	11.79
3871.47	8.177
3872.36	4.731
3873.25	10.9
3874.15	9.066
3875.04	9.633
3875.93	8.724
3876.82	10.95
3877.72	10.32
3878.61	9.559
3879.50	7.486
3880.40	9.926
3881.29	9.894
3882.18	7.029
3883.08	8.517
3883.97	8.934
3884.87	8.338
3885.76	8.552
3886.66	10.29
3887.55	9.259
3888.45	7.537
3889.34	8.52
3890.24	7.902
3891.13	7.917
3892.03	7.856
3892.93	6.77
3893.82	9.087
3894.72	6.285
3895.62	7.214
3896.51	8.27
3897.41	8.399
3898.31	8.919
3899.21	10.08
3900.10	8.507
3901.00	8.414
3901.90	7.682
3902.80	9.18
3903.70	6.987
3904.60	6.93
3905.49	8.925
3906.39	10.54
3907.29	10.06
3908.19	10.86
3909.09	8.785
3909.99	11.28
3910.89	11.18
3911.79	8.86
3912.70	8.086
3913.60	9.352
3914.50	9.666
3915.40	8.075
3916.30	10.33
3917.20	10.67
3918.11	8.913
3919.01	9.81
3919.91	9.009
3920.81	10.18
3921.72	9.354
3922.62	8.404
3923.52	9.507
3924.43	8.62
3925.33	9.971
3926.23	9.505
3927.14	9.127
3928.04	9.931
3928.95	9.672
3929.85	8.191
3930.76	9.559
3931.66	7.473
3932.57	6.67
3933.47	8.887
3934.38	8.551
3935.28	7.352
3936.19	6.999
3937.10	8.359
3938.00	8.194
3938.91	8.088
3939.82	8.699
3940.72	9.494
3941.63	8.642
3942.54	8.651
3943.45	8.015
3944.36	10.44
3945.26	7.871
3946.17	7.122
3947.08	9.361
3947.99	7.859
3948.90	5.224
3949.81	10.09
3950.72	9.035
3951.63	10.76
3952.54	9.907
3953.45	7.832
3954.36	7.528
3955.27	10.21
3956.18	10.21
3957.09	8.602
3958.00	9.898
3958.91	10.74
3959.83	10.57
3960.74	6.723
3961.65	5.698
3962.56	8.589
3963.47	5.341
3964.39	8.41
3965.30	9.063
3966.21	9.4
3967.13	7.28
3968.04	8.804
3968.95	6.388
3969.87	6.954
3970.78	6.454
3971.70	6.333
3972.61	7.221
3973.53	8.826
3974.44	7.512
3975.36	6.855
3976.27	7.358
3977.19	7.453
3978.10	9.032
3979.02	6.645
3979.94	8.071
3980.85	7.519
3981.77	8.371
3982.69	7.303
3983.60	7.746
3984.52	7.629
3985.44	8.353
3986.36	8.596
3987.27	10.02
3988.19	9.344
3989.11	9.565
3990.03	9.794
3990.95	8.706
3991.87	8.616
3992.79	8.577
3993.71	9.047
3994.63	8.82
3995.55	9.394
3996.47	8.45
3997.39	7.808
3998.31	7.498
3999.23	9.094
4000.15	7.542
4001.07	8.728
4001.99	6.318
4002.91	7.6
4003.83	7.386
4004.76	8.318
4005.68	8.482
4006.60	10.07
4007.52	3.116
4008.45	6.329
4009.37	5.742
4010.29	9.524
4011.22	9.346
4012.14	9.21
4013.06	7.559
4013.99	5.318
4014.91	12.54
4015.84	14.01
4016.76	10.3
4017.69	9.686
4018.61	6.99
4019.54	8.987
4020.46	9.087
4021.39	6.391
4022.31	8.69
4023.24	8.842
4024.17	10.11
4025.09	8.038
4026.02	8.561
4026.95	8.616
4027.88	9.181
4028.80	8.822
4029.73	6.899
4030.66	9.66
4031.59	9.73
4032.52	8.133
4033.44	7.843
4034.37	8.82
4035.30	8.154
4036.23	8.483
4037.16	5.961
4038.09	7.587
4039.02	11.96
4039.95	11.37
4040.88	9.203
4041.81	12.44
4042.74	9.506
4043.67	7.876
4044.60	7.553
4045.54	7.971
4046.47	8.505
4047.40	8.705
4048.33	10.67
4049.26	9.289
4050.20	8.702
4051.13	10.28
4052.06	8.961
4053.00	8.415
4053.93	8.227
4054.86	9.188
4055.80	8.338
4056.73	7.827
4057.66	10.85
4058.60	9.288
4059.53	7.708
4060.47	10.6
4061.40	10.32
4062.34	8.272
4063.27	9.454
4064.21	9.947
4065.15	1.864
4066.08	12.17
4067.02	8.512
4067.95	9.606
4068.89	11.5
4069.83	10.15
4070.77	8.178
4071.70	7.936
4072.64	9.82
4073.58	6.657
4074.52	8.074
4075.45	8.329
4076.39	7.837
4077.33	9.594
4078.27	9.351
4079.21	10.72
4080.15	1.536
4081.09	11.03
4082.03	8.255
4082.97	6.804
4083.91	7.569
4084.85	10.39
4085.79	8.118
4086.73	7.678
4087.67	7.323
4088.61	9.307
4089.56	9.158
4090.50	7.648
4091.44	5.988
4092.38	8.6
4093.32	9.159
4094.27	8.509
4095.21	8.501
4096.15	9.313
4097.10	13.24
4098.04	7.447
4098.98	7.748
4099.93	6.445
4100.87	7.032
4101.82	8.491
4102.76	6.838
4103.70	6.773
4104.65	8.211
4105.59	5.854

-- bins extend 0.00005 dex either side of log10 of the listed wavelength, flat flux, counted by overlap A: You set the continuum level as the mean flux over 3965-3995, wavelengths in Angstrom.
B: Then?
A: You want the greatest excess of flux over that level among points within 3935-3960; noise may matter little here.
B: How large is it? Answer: 3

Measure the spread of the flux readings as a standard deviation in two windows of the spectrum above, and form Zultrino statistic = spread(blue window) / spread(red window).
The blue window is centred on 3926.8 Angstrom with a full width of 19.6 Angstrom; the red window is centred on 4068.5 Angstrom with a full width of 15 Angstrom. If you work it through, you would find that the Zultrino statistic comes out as 0.46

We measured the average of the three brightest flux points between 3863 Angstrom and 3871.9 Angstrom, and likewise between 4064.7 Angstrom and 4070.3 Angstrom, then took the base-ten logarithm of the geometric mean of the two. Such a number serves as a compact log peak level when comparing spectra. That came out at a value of 1.09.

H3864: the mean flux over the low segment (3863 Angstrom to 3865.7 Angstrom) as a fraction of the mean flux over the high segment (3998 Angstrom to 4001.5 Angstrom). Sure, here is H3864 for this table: 1.17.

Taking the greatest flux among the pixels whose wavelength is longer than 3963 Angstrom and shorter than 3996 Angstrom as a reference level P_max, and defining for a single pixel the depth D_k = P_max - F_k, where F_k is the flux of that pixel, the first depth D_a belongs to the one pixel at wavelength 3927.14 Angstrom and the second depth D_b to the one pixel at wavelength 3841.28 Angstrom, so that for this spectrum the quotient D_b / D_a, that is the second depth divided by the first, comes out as 0.83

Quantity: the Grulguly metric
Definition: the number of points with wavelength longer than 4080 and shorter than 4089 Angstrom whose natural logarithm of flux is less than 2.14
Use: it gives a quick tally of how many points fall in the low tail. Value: 7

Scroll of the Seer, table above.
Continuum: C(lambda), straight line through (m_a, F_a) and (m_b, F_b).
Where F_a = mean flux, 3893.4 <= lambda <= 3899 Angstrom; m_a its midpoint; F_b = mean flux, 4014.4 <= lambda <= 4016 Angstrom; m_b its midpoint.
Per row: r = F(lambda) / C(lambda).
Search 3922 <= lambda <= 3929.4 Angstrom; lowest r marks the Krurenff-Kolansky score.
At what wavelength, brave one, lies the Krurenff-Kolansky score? 3922.62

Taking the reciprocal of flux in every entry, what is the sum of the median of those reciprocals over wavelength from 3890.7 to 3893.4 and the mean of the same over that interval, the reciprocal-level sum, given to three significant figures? 0.261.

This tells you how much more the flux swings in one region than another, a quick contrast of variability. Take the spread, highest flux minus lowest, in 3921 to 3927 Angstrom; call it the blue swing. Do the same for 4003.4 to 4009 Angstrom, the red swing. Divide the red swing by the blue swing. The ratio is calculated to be 4.4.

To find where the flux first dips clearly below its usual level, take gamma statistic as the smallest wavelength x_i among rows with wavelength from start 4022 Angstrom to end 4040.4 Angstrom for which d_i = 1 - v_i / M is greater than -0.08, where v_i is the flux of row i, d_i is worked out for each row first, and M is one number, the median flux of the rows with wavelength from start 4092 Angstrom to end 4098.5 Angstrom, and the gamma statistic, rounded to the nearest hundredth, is 4022.31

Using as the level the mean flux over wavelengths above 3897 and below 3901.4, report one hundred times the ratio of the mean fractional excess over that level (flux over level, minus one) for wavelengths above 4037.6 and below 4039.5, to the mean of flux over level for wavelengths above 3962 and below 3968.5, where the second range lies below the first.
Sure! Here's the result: 11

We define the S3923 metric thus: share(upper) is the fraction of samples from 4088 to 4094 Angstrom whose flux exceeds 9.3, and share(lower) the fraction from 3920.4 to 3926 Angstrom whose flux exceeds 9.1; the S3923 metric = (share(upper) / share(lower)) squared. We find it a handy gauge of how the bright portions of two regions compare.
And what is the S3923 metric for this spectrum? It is 0.1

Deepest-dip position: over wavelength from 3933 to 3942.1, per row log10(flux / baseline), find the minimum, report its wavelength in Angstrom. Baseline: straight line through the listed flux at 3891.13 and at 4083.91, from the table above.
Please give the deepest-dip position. 3936.19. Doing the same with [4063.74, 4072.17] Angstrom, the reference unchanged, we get 4065.15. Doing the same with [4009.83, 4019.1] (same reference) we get 4013.99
